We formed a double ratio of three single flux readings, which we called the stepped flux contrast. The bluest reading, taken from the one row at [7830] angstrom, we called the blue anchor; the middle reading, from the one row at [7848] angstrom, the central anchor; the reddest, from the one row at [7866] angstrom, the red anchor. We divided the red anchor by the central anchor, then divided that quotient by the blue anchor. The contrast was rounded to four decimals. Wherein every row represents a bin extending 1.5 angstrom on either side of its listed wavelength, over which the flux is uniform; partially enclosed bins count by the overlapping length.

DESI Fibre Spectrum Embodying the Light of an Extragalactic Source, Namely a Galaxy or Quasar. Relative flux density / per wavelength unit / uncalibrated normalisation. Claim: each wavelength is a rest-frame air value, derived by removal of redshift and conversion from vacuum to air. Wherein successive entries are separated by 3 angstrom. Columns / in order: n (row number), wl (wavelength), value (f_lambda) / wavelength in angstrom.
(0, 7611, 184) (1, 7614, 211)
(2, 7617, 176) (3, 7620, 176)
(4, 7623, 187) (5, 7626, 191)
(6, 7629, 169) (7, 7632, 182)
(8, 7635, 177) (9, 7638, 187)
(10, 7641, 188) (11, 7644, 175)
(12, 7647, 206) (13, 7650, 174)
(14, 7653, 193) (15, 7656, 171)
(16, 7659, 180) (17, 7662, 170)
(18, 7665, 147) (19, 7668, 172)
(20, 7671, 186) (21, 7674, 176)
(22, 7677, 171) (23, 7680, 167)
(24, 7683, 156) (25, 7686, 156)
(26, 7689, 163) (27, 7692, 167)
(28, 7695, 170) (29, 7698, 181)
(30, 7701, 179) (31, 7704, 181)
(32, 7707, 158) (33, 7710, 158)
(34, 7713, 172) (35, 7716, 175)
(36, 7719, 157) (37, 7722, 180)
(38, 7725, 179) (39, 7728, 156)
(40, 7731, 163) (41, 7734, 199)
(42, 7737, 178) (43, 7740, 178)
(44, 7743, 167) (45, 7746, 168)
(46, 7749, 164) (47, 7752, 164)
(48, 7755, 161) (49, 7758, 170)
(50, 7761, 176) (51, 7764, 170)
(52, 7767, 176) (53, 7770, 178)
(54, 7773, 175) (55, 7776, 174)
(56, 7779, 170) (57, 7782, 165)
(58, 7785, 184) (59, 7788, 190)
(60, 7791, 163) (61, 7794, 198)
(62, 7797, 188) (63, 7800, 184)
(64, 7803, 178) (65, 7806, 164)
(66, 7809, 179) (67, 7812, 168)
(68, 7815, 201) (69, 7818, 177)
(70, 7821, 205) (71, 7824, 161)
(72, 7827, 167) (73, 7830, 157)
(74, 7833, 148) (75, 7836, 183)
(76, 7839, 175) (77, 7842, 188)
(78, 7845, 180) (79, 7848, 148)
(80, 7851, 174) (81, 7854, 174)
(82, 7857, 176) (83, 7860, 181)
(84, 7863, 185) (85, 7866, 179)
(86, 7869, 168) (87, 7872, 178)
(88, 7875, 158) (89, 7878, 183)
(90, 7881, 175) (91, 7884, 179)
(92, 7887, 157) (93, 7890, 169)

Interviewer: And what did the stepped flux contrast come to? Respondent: 0.0077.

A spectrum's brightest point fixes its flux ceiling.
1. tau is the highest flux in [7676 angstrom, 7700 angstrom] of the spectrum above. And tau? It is 181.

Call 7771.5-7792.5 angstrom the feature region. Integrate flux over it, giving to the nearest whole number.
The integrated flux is 3663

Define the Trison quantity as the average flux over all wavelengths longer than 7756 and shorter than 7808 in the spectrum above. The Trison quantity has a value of 177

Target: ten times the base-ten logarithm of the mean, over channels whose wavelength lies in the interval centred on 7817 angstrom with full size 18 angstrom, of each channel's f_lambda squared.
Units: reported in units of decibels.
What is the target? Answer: 45.2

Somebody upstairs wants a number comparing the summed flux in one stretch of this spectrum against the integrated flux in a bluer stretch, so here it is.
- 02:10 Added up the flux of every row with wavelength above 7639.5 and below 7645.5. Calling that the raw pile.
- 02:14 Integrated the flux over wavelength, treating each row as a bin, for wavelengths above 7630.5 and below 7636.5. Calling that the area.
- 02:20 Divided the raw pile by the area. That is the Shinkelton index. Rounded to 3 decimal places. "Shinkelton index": 0.337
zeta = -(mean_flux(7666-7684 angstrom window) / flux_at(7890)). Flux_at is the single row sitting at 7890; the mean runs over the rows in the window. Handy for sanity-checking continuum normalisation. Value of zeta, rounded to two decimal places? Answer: -1.01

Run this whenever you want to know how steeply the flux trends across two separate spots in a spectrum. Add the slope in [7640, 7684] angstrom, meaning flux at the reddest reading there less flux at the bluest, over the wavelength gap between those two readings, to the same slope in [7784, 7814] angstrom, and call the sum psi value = -1.4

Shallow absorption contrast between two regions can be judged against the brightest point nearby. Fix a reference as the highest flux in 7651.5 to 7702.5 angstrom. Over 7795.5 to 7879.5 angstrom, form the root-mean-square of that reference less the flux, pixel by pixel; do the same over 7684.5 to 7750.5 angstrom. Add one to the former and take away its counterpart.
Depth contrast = -1.9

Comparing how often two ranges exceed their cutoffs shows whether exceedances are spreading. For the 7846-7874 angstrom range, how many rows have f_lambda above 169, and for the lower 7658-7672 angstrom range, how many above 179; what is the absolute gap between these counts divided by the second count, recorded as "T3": 2.50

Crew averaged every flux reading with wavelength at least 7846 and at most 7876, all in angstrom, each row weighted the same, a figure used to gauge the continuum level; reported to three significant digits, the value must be 172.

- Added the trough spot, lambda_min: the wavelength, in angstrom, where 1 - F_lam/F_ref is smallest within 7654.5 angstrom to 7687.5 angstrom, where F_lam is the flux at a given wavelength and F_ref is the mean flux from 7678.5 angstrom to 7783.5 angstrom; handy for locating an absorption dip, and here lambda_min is 7671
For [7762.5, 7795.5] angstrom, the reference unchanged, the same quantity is 7794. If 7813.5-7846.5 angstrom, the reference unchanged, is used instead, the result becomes 7821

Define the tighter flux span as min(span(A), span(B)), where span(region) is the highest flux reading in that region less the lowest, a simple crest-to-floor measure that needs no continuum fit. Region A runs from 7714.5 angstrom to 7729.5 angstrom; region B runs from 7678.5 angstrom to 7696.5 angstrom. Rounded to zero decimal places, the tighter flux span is 14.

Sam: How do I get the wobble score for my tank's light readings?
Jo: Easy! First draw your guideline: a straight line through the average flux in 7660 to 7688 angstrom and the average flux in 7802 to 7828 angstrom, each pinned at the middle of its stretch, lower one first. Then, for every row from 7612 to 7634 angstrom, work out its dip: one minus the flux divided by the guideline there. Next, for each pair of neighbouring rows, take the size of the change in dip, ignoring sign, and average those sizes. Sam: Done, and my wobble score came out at 0.087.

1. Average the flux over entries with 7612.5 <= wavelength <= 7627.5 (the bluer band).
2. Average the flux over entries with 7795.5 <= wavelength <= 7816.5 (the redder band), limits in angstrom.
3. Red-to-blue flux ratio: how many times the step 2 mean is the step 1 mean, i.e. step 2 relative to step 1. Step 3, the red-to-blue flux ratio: 0.958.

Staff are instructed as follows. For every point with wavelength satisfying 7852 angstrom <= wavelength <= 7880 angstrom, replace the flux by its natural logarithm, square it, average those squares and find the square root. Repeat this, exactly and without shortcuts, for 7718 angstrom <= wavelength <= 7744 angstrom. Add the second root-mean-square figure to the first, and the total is 10.32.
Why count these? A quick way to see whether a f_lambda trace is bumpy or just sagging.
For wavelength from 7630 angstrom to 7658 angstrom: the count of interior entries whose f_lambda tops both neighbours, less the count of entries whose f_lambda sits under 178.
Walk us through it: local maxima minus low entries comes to -1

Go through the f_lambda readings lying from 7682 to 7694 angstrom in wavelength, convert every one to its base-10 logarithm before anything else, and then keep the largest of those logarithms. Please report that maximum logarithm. 2.22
